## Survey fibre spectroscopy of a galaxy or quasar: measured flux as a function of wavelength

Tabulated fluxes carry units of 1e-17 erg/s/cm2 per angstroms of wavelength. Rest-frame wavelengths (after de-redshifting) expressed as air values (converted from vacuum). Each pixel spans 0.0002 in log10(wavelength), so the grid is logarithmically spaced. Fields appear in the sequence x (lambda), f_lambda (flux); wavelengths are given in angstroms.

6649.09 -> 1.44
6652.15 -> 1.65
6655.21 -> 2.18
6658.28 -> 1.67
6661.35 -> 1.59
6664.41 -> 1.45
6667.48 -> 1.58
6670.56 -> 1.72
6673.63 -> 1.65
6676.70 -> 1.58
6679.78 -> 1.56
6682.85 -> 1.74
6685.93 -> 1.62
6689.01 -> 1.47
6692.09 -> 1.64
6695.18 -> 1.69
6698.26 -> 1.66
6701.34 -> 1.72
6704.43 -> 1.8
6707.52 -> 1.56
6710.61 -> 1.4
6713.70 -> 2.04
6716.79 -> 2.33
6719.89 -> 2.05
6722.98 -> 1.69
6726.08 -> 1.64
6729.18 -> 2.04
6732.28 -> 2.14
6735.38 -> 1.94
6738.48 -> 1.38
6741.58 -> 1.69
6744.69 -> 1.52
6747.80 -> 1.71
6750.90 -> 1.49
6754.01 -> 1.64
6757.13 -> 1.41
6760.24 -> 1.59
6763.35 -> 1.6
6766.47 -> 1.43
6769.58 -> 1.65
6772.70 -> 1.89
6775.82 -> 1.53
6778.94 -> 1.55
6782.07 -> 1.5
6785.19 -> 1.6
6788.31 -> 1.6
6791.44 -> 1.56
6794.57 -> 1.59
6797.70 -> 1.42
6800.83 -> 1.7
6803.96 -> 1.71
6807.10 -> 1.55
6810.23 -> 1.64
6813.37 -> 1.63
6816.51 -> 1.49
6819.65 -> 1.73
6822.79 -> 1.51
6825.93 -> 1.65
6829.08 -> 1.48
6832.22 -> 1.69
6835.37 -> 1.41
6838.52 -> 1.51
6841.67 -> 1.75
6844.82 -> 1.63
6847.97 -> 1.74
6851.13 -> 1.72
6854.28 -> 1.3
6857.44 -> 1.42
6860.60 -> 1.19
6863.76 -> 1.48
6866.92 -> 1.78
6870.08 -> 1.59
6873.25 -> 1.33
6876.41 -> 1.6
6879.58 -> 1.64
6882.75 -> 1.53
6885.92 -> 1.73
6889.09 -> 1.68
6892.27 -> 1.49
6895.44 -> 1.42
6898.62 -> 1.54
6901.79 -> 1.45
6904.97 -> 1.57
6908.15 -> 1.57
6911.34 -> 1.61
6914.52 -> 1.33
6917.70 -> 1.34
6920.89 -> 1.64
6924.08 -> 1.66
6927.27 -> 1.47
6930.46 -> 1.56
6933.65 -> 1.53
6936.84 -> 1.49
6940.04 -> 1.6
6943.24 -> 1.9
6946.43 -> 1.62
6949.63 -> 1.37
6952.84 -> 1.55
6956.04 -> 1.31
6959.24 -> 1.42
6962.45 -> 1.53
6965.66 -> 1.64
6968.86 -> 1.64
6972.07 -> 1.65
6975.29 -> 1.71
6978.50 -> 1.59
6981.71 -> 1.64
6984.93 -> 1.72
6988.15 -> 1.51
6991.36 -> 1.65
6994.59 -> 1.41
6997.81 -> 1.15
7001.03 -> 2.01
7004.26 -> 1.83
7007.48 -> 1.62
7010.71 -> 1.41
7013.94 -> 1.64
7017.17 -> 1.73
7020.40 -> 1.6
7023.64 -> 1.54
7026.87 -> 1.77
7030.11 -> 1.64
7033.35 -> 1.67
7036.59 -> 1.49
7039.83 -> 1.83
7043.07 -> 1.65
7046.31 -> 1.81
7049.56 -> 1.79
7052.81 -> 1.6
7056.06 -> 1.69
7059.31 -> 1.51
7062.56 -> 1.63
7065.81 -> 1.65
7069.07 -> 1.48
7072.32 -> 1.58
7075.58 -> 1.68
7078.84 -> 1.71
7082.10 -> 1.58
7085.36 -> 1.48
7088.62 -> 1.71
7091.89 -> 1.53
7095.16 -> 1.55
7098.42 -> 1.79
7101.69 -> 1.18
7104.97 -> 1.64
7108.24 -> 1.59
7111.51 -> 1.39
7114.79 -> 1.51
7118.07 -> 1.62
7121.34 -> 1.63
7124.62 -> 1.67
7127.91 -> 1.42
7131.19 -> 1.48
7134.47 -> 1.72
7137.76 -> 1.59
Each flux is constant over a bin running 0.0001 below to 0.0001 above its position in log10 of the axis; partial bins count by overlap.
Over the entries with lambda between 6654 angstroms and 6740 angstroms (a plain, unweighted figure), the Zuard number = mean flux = 1.73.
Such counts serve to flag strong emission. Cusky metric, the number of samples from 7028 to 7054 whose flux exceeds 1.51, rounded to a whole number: 7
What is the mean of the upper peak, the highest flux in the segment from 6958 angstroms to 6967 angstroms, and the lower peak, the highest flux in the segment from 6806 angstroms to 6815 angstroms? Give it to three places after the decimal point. 1.640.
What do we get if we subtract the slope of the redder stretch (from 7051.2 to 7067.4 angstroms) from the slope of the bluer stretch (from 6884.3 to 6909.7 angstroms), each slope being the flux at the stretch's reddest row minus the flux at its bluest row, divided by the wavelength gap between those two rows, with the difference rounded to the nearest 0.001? -0.011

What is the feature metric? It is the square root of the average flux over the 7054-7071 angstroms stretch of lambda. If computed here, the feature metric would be 1.26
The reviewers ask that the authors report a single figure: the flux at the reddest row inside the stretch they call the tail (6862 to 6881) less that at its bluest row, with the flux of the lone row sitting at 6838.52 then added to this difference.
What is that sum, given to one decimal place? 1.7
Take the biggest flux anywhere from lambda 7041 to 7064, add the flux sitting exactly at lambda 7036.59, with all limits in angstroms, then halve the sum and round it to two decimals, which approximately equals 1.65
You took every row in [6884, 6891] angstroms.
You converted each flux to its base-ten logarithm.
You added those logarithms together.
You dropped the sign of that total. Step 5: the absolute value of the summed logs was 0.46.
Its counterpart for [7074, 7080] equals 0.46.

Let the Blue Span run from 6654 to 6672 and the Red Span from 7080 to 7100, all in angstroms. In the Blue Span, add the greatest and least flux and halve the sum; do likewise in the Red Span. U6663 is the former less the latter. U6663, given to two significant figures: 0.18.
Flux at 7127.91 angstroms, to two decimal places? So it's 1.42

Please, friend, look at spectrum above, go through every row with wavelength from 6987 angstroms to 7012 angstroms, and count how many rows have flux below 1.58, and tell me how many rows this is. 4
